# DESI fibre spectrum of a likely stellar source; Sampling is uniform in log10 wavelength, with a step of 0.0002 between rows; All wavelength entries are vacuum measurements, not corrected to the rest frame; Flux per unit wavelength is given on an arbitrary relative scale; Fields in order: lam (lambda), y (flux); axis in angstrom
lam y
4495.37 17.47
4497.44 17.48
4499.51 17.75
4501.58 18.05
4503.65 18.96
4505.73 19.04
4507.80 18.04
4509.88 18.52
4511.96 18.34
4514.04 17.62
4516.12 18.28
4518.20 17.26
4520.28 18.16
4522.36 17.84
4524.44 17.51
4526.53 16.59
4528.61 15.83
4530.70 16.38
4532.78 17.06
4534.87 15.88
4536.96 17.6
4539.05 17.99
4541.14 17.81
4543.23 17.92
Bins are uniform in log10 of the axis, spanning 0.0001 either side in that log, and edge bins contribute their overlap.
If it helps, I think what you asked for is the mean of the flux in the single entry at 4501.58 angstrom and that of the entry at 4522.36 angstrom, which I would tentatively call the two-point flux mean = 17.9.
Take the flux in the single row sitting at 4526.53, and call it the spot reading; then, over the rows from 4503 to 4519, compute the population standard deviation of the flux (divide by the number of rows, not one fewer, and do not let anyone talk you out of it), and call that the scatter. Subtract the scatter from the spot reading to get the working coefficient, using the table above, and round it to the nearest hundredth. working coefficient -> 16.02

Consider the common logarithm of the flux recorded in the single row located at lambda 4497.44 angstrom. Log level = 1.24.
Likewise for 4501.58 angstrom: 1.26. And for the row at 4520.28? 1.26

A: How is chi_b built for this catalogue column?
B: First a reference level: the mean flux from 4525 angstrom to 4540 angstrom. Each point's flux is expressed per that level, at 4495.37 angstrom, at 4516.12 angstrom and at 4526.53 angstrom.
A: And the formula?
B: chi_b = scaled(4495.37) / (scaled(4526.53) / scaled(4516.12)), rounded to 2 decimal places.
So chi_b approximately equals 1.15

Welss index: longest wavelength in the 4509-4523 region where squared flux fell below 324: 4522.36 angstrom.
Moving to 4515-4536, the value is 4534.87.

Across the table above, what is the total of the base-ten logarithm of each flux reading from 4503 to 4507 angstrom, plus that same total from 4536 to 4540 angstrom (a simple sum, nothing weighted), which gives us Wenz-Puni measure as 5.06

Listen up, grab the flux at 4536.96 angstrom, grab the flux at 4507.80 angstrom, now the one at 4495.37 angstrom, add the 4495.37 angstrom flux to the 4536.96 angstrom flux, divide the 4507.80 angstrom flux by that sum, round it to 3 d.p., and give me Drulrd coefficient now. 0.514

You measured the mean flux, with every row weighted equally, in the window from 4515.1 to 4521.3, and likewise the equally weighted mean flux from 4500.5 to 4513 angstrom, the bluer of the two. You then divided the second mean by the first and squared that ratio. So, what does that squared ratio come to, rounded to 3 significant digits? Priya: 1.07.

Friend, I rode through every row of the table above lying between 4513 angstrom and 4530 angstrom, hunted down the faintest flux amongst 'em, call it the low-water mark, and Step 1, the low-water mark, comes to 15.83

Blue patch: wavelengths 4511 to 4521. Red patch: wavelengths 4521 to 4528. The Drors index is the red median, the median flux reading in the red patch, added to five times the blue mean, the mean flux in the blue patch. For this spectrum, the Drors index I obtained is 107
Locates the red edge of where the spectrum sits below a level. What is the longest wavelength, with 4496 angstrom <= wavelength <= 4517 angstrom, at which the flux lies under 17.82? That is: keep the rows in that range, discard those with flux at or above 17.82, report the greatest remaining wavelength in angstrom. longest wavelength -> 4514.04 angstrom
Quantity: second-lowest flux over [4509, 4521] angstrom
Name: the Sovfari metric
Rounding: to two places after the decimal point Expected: 17.62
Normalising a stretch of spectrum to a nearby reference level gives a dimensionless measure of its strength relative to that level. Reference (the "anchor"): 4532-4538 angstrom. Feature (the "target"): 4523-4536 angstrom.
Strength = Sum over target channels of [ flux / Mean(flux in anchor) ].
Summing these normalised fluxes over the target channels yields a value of 5.9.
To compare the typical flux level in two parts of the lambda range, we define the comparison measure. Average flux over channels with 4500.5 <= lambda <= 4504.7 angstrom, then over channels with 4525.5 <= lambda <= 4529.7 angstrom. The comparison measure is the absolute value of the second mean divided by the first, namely 0.88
